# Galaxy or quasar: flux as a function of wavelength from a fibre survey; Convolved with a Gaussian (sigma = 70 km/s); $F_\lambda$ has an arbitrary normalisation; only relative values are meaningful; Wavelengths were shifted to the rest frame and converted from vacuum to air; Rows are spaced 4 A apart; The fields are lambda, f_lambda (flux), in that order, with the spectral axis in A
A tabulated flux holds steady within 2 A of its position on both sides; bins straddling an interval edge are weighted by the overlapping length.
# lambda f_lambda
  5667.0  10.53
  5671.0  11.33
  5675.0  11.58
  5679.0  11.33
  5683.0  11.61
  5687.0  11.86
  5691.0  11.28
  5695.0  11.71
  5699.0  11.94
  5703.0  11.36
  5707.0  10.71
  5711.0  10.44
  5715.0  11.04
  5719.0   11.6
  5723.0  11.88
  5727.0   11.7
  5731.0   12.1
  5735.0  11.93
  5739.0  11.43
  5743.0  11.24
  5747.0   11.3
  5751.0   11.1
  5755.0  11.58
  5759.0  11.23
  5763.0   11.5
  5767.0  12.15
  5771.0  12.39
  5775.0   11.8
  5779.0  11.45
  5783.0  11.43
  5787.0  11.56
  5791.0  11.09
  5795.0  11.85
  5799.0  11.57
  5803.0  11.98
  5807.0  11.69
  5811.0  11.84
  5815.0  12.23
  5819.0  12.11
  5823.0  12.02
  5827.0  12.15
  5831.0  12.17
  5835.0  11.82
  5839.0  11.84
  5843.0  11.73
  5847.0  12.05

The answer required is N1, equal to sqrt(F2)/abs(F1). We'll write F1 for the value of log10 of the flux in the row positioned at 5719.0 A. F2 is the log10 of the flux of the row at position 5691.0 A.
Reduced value 0.964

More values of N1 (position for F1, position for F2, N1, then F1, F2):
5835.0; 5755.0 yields 0.962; 1.07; 1.064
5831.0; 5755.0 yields 0.950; 1.09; 1.064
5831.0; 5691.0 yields 0.945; 1.09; 1.052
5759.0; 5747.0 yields 0.977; 1.05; 1.053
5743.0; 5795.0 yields 0.986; 1.05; 1.074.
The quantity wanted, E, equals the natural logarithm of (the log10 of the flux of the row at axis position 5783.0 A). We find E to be 0.056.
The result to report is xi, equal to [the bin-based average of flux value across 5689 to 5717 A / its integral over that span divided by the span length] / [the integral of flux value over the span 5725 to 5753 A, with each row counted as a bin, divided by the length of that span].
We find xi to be 0.97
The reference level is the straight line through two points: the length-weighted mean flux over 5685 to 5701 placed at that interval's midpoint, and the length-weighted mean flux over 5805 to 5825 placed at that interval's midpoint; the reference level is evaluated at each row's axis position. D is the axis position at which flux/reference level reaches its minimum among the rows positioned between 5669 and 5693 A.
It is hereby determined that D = 5691.0 A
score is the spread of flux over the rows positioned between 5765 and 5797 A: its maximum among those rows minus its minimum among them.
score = 1.30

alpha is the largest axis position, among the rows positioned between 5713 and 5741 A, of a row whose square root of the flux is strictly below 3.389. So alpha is 5739.0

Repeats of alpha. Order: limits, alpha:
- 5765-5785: 5783.0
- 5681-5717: 5715.0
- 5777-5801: 5791.0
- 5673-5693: 5691.0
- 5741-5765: 5759.0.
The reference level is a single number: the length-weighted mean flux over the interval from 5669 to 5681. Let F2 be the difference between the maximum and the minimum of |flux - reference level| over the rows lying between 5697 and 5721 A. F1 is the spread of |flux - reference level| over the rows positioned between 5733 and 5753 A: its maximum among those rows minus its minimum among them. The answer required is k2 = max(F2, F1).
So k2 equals 0.92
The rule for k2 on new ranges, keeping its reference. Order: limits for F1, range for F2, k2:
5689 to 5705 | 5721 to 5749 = 0.67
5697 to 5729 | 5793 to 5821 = 0.92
